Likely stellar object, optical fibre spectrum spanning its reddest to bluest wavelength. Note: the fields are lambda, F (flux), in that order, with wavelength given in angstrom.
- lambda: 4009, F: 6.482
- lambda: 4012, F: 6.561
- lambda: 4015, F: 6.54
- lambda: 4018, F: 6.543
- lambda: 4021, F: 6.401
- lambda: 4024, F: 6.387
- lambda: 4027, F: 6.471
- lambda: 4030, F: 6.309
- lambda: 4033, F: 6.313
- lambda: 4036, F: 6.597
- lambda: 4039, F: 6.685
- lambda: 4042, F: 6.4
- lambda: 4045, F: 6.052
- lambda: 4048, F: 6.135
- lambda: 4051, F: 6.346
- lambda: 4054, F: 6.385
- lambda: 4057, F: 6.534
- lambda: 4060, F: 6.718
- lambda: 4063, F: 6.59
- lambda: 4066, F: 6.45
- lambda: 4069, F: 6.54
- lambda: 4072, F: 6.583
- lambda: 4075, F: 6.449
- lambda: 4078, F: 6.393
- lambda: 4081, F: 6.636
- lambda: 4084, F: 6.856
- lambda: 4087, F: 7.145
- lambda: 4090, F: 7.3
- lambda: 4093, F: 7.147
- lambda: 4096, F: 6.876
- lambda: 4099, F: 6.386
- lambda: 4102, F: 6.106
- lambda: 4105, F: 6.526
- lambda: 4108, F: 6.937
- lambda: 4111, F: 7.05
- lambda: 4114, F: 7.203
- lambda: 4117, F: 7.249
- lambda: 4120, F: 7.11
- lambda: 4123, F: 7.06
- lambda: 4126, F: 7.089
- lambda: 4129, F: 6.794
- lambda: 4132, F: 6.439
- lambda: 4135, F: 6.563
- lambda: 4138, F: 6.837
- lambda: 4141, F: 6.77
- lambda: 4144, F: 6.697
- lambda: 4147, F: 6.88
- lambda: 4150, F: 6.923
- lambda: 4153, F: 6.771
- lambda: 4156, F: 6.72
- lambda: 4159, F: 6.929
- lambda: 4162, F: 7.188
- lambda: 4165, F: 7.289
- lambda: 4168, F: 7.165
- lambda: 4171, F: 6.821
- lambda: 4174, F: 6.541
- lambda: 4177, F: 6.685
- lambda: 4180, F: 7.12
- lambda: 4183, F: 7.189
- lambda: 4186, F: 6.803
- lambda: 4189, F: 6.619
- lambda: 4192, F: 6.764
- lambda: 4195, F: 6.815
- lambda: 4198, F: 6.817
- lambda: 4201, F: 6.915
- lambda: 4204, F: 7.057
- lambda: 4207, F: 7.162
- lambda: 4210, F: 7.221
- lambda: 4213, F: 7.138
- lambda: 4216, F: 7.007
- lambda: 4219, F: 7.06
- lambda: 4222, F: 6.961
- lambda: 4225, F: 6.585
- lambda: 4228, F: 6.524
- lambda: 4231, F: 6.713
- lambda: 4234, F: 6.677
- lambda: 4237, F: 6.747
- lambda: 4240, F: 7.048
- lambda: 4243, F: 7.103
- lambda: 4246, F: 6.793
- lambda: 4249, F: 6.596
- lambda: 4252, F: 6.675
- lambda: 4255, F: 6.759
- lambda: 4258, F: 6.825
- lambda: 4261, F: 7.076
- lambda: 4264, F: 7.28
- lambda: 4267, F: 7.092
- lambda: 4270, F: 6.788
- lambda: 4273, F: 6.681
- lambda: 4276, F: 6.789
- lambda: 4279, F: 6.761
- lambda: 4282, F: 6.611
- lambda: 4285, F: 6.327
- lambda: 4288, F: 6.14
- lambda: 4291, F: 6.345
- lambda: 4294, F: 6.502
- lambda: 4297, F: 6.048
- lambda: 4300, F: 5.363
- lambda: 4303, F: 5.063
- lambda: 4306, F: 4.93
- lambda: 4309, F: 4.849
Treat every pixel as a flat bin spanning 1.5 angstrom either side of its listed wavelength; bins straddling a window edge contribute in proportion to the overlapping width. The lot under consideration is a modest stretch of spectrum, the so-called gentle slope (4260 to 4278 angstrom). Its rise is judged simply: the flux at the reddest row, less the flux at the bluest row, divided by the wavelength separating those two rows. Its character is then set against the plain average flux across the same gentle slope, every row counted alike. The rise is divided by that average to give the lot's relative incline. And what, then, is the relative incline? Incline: -0.003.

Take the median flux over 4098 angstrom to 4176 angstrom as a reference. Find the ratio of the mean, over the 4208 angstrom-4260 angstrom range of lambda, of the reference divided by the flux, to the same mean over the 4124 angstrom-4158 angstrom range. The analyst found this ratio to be 0.99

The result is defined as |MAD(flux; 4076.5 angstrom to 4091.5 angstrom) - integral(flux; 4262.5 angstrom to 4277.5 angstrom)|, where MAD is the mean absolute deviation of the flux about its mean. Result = 104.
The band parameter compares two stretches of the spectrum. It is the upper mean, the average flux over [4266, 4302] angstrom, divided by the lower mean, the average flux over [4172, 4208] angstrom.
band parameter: 0.94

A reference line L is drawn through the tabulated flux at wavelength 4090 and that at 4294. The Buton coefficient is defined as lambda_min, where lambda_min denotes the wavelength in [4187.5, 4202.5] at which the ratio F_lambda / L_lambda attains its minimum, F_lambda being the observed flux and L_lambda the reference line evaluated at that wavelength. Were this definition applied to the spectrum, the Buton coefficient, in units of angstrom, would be 4189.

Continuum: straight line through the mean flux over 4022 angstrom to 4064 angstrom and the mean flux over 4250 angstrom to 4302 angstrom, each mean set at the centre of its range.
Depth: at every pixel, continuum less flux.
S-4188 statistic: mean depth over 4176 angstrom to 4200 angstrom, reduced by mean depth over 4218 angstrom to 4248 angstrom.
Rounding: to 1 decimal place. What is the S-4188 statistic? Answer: -0.1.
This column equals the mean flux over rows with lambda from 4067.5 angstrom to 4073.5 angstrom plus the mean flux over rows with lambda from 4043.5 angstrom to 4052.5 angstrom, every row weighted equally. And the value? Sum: 12.7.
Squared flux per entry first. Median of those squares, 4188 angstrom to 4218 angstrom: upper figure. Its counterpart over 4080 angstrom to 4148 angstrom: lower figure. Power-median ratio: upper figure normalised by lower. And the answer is 1.02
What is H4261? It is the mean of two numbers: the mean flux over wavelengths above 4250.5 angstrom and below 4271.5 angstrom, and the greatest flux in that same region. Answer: 7.10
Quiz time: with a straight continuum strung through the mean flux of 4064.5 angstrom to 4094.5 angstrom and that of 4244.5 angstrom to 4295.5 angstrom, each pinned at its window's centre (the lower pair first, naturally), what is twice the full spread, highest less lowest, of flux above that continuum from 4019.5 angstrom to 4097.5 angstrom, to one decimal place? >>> 2.5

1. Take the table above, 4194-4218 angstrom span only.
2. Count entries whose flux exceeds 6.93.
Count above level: 5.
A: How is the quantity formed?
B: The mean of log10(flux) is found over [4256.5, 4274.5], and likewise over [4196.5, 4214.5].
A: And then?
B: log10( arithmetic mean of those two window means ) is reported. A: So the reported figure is -0.073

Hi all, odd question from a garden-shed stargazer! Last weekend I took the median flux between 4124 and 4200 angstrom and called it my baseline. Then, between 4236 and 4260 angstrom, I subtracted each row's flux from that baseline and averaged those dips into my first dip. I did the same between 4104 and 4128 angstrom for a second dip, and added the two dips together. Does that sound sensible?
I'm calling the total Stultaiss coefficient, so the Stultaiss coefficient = -0.2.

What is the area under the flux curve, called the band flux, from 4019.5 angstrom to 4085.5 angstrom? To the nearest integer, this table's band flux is 427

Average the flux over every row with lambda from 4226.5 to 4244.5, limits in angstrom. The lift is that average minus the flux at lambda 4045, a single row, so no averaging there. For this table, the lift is 0.75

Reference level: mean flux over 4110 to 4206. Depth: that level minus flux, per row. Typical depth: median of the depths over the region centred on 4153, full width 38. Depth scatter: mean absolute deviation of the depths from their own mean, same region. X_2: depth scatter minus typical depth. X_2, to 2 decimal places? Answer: 0.10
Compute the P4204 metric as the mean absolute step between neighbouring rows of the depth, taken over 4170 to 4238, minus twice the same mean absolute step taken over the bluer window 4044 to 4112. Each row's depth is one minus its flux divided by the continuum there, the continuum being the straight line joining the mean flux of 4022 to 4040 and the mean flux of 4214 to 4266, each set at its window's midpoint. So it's -0.038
